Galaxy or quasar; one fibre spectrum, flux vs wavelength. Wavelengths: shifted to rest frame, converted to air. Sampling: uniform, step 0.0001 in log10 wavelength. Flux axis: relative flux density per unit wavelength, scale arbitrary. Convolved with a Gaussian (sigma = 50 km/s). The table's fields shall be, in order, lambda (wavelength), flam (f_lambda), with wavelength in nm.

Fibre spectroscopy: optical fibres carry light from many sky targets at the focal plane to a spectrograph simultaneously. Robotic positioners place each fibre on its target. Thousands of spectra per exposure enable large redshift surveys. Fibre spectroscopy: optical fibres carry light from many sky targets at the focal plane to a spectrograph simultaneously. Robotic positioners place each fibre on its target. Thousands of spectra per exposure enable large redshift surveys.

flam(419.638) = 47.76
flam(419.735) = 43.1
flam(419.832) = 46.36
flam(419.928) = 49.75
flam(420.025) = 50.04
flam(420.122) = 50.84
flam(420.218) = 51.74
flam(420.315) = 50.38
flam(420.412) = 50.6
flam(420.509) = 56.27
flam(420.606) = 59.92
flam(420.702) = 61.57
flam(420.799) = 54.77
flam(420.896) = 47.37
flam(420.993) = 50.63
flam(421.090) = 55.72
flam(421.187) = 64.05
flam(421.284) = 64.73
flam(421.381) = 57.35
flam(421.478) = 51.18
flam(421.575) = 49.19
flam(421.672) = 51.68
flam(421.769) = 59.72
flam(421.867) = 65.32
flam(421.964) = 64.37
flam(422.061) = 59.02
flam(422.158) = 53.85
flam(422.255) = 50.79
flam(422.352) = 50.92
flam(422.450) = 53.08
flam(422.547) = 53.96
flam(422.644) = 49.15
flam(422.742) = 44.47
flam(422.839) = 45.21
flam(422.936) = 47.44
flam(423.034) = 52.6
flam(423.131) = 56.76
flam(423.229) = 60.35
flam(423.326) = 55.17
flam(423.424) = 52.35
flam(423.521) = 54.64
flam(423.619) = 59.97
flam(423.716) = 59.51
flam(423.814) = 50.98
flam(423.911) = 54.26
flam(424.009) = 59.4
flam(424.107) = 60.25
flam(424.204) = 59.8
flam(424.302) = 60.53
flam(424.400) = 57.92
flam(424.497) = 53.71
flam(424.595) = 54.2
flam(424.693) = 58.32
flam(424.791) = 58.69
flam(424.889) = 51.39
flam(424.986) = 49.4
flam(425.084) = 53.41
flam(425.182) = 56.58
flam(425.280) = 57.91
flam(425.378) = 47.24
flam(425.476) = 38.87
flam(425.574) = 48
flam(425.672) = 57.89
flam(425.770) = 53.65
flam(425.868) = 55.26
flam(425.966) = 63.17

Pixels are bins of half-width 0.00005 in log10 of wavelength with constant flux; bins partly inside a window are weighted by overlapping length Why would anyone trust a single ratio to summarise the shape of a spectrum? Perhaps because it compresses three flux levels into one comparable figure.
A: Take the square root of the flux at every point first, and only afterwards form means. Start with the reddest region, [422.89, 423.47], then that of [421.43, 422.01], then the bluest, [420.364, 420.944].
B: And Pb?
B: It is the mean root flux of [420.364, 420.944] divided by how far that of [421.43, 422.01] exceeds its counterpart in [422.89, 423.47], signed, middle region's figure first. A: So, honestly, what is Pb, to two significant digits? 41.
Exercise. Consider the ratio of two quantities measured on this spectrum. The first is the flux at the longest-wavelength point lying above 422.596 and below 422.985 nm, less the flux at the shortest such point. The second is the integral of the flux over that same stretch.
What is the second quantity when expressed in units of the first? -11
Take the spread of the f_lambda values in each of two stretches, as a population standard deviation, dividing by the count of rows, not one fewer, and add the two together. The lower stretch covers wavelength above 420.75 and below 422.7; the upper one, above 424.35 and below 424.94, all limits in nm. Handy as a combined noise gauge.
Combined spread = 8.3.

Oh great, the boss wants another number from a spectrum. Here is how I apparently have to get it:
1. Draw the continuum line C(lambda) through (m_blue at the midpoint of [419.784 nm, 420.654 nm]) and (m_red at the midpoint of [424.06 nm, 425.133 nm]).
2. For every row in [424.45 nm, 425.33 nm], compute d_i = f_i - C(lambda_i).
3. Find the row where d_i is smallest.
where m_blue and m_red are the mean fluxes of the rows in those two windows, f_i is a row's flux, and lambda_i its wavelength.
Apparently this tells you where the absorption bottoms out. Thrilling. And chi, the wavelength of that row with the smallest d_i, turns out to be 424.986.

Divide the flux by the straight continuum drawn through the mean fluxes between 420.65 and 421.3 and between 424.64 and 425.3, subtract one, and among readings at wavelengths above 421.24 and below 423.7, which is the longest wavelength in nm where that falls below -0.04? 423.424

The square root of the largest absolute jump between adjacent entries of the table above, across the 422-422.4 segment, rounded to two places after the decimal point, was 2.27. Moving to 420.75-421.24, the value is 2.89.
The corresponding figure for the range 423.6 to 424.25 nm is 2.92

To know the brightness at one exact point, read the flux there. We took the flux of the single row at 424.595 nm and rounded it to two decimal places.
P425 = 54.20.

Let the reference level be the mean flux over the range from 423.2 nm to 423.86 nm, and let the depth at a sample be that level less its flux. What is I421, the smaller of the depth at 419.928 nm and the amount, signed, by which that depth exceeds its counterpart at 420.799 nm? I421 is 5.0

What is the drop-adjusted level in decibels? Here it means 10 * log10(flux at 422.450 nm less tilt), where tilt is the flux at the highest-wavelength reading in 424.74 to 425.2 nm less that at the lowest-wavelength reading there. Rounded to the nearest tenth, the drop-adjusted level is 17.4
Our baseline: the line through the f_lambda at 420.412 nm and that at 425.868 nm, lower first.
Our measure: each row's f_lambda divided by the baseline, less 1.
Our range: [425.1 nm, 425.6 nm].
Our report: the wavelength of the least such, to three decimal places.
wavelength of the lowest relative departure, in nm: 425.476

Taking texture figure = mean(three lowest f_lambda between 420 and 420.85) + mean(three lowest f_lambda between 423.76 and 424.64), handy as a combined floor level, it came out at 103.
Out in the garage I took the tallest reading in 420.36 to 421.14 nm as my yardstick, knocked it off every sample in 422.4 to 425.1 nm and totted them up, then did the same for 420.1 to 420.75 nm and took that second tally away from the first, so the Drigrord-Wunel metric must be -147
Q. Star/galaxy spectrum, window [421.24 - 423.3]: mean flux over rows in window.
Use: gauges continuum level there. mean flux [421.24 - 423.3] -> 54.3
